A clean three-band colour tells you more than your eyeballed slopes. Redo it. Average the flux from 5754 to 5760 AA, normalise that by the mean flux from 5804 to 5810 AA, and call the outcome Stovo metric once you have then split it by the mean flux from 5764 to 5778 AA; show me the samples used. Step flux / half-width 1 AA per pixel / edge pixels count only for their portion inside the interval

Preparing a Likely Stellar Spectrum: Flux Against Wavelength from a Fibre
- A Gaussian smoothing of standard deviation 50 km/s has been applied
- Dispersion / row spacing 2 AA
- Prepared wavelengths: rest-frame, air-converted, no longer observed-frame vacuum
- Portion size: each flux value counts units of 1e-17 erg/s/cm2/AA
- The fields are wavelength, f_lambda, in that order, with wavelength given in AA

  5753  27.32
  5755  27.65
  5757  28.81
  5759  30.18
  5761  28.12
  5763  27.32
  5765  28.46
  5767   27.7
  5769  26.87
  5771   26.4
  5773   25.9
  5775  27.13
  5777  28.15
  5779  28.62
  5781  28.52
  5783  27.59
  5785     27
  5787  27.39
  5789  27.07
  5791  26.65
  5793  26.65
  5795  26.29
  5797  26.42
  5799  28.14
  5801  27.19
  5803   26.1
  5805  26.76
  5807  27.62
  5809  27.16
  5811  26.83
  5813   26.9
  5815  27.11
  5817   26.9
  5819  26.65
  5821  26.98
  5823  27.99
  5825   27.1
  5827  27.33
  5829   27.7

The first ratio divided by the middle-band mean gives 0.0390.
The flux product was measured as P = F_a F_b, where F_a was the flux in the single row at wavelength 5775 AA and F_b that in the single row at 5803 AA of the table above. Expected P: 708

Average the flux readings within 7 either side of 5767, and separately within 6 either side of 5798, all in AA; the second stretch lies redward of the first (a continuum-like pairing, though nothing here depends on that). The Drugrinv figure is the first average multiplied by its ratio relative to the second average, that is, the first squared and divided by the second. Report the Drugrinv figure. 27.7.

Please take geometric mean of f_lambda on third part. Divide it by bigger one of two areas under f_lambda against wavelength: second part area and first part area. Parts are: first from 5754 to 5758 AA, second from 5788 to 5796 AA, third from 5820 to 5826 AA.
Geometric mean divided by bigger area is 0.128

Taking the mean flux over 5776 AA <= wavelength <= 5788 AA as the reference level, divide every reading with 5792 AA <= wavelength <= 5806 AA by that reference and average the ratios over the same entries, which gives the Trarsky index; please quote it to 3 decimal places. 0.961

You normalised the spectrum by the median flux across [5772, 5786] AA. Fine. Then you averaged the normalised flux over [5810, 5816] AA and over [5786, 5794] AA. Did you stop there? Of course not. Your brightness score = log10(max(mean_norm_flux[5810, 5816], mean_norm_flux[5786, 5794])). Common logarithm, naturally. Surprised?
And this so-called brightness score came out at -0.010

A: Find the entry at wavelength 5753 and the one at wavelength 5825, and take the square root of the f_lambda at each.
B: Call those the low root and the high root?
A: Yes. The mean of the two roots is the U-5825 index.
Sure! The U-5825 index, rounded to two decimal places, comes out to 5.22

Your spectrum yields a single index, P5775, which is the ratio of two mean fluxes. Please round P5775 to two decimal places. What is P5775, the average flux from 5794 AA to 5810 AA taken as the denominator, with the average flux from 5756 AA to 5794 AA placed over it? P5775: 1.02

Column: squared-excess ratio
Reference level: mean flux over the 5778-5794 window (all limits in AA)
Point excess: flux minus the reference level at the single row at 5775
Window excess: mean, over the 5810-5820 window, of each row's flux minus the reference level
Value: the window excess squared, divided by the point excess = -1.0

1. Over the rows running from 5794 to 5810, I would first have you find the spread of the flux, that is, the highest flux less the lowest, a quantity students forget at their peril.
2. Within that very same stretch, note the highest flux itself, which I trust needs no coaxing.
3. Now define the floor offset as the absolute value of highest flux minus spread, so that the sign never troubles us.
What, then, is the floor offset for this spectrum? 26.1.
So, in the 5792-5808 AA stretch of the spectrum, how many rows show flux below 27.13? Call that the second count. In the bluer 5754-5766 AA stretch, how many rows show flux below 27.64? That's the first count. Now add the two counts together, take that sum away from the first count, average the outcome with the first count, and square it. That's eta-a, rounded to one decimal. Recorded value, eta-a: 4.0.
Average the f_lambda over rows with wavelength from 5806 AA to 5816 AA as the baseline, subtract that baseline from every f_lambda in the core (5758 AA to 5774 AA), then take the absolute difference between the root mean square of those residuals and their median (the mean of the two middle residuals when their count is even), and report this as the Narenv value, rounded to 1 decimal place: 1.0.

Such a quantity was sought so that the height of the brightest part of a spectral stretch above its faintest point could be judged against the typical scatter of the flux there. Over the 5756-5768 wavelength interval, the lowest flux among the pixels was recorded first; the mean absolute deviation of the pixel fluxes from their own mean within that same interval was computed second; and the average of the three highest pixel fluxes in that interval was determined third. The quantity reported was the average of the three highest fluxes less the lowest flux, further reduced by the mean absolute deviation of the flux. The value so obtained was 1.1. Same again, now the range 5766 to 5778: 1.1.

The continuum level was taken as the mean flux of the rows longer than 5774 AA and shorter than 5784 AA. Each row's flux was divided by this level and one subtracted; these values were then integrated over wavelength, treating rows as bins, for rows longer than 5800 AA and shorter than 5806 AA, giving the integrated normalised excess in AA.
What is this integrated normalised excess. -0.28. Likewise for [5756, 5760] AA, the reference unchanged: 0.21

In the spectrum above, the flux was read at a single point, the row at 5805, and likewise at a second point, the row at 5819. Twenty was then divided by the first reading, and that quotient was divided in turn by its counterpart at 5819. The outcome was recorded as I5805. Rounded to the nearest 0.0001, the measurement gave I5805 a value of 0.0280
